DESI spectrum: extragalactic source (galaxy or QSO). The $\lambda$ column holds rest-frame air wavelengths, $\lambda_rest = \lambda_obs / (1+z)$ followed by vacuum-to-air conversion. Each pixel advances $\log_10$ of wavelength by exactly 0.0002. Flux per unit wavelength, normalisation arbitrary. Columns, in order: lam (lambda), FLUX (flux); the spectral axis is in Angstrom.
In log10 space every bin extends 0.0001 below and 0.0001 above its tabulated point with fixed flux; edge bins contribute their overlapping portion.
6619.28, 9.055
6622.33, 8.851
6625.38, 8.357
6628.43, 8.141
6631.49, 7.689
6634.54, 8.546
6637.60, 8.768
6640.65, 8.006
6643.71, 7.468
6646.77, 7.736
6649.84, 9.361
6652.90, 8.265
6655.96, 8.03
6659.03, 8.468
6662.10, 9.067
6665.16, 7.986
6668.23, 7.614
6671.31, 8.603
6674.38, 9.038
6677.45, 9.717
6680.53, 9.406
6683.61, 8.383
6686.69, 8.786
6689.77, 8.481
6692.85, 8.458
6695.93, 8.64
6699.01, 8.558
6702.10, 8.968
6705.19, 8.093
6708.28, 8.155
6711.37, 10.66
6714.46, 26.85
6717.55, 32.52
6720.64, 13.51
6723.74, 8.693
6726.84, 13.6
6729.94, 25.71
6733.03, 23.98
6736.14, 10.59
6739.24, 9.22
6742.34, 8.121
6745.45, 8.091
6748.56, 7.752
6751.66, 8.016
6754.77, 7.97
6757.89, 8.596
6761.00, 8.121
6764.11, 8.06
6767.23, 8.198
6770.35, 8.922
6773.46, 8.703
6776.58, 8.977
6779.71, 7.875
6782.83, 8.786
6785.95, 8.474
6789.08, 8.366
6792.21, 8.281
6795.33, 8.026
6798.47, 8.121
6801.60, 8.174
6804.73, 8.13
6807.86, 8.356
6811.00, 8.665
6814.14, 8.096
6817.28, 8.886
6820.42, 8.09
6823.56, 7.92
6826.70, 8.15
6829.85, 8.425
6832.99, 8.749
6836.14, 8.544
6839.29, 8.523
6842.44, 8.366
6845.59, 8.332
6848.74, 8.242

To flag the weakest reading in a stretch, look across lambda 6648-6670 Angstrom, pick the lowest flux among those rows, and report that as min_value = 7.614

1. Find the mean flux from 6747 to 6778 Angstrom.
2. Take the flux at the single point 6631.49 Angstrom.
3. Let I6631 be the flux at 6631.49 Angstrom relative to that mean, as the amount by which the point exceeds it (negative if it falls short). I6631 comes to -0.6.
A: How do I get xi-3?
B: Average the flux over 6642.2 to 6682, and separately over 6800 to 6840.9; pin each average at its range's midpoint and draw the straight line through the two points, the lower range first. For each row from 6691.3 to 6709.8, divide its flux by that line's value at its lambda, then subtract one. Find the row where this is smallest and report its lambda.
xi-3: 6705.19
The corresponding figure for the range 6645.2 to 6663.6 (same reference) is 6646.77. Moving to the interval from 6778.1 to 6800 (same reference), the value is 6779.71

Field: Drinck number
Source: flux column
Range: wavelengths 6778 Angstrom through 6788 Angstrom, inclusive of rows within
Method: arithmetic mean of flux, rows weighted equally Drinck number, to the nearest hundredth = 8.38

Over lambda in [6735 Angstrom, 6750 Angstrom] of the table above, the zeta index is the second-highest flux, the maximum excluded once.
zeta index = 9.22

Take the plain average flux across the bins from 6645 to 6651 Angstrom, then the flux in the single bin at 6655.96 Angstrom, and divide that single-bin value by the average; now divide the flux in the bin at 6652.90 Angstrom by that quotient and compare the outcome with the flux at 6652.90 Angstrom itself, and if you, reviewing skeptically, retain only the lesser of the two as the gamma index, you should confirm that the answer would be 8.3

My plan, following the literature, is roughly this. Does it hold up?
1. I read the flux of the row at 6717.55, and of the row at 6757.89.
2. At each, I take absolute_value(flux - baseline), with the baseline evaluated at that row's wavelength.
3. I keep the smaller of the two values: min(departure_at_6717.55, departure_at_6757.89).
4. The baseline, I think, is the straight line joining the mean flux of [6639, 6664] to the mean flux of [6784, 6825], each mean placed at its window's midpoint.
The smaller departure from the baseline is 0.31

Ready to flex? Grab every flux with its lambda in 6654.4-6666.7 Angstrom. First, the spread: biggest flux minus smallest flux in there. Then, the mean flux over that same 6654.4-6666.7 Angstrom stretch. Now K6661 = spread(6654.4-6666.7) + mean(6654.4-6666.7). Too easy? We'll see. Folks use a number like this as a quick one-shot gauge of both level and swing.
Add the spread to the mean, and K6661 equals 9.47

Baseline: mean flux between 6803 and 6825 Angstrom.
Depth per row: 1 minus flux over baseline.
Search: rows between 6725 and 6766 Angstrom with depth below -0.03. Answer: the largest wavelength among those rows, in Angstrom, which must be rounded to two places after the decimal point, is 6757.89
